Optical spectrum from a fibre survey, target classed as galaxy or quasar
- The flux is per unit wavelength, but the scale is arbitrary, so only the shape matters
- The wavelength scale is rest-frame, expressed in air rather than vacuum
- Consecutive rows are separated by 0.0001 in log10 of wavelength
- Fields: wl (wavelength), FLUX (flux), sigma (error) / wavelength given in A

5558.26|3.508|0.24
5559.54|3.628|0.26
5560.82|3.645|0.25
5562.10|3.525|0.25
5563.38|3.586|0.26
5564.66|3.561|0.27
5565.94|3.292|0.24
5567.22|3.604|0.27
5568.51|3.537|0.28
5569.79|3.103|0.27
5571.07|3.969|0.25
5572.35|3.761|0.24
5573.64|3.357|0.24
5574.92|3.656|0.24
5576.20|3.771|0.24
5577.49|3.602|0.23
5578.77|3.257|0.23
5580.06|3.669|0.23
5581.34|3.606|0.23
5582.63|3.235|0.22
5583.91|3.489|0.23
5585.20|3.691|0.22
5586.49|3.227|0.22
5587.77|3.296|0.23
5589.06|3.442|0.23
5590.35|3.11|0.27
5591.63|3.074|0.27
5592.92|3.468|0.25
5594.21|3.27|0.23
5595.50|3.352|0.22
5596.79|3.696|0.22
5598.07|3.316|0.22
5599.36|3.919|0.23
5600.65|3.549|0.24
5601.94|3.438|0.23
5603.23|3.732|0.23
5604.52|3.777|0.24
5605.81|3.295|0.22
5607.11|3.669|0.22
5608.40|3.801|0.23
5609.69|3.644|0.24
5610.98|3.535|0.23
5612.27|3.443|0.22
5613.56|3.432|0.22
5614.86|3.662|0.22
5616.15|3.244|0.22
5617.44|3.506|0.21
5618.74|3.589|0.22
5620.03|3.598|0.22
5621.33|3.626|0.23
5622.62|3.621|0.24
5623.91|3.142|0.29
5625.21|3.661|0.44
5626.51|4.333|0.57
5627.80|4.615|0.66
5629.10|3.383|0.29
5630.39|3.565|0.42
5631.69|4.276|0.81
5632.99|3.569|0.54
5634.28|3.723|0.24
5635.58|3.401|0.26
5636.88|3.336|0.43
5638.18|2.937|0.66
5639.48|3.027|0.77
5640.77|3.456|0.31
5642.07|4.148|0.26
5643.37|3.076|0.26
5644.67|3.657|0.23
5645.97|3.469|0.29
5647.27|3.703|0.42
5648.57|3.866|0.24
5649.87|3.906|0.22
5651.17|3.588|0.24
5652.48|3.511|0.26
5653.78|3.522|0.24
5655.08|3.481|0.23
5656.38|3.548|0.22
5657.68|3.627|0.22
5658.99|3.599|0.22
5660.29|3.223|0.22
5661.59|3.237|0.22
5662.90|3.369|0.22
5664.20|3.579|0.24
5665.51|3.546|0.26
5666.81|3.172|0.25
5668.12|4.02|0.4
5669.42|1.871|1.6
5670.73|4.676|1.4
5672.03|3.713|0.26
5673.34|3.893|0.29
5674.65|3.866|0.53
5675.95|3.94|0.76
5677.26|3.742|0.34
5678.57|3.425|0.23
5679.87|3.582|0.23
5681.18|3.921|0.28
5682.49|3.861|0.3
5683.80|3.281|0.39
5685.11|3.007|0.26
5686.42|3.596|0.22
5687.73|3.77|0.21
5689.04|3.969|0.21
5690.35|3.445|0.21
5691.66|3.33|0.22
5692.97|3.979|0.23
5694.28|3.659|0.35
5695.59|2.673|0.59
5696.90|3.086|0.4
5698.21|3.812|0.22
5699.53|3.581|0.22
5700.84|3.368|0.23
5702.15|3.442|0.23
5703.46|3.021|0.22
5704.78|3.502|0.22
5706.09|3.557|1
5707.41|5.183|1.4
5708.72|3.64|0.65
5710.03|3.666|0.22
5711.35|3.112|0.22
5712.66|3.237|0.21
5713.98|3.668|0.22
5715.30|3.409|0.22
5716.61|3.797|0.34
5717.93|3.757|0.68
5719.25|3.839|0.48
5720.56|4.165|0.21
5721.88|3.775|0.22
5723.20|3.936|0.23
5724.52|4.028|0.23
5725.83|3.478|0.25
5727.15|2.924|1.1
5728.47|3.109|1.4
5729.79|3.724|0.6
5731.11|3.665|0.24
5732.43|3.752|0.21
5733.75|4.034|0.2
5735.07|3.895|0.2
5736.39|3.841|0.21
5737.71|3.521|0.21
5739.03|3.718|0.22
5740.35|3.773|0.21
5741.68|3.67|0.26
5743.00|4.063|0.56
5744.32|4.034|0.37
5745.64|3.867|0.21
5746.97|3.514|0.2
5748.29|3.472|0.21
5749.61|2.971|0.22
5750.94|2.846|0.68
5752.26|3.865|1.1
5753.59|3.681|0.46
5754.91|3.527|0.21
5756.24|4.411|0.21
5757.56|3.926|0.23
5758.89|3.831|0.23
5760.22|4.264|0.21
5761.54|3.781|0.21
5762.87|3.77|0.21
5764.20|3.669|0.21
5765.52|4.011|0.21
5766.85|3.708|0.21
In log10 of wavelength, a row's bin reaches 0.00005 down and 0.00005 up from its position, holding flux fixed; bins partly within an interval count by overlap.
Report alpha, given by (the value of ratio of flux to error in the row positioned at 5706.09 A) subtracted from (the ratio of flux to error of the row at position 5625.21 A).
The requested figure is 4.8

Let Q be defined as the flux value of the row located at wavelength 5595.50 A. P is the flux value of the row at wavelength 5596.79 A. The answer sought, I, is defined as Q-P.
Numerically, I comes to -0.3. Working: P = 3.696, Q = 3.352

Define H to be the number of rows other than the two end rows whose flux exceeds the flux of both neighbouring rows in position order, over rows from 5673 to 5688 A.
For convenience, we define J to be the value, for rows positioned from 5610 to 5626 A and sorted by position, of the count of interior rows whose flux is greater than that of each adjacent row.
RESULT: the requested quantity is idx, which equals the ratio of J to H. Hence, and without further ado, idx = 1.00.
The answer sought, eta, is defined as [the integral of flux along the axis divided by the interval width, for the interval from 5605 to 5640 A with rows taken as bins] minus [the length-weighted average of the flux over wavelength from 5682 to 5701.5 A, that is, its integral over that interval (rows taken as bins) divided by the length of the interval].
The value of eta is 0.09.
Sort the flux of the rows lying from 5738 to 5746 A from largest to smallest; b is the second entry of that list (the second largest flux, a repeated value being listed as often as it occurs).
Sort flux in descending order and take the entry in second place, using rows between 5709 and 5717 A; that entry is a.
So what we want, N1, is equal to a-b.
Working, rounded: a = 3.668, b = 4.034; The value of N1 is -0.37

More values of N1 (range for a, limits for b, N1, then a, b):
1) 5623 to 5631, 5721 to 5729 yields 0.40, 4.333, 3.936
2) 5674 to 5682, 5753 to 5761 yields -0.34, 3.921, 4.264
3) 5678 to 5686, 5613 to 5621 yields 0.26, 3.861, 3.598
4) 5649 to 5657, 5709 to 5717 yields -0.08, 3.588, 3.668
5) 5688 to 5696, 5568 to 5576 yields 0.21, 3.969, 3.761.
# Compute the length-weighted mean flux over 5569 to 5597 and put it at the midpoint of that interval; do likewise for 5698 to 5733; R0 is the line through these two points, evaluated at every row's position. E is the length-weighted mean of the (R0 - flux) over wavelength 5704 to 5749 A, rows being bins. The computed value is -0.07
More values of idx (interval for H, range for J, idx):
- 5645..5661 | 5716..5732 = 1.00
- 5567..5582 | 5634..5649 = 0.67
